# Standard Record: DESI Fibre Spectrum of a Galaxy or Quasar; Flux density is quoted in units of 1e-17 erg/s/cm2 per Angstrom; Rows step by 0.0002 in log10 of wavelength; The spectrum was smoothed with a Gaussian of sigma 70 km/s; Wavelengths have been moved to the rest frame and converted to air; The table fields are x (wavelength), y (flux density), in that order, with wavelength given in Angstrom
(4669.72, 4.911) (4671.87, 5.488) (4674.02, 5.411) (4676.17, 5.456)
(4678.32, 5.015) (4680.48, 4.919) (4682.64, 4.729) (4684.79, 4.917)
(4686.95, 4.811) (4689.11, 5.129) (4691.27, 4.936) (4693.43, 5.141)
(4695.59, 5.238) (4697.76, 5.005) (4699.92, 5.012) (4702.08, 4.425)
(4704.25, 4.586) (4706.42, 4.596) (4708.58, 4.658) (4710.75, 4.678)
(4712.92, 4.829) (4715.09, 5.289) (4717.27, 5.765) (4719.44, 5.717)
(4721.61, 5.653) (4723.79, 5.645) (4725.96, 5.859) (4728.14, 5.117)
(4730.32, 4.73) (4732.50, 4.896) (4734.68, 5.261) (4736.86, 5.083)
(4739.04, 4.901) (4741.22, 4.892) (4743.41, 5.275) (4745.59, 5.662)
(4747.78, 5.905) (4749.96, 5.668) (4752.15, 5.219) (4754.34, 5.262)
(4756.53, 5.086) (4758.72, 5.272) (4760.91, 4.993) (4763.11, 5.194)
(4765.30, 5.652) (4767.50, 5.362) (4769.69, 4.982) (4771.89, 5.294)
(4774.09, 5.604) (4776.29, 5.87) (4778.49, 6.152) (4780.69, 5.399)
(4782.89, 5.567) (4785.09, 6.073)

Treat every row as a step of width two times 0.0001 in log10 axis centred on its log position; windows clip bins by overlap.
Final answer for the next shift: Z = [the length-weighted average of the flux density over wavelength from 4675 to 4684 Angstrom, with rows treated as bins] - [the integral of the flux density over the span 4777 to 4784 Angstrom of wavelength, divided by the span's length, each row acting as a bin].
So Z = -0.7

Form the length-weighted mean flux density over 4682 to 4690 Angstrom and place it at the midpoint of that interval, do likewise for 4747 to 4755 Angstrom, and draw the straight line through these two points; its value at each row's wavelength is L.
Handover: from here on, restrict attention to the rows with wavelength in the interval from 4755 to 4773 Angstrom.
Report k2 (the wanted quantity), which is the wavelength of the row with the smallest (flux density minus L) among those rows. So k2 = 4769.69 Angstrom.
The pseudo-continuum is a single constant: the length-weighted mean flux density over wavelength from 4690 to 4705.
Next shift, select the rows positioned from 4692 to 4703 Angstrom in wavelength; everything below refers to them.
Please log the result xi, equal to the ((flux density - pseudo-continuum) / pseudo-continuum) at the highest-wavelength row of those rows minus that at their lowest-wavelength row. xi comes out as -0.146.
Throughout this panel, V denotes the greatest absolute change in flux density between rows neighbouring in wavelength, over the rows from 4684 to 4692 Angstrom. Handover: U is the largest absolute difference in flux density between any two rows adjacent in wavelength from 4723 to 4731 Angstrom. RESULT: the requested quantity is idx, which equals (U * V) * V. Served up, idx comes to 0.08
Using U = 0.74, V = 0.32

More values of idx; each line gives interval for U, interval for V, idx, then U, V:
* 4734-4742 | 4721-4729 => 0.10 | 0.18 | 0.74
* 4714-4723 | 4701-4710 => 0.01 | 0.48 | 0.16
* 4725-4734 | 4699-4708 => 0.26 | 0.74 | 0.59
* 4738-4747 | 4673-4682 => 0.08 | 0.39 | 0.44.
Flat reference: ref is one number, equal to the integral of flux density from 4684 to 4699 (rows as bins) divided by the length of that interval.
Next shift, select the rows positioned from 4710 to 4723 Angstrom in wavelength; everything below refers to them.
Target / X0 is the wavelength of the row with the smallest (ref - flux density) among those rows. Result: 4717.27 Angstrom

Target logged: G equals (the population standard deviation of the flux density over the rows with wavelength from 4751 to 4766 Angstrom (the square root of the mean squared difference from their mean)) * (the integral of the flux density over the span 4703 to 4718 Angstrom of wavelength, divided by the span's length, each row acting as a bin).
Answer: 0.9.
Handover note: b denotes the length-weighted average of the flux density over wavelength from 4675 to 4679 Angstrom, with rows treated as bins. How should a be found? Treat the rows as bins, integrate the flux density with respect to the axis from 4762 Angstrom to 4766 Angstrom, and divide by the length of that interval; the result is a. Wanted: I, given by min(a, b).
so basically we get 5.27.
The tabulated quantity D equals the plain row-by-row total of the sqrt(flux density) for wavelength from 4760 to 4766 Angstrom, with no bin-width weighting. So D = 6.89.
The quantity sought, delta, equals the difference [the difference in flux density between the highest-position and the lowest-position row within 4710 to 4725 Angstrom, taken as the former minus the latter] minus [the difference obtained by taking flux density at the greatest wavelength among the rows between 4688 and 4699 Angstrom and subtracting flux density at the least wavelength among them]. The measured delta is 1.1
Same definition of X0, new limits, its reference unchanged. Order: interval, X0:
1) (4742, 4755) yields 4747.78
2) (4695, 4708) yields 4695.59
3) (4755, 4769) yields 4765.30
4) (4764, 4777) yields 4776.29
